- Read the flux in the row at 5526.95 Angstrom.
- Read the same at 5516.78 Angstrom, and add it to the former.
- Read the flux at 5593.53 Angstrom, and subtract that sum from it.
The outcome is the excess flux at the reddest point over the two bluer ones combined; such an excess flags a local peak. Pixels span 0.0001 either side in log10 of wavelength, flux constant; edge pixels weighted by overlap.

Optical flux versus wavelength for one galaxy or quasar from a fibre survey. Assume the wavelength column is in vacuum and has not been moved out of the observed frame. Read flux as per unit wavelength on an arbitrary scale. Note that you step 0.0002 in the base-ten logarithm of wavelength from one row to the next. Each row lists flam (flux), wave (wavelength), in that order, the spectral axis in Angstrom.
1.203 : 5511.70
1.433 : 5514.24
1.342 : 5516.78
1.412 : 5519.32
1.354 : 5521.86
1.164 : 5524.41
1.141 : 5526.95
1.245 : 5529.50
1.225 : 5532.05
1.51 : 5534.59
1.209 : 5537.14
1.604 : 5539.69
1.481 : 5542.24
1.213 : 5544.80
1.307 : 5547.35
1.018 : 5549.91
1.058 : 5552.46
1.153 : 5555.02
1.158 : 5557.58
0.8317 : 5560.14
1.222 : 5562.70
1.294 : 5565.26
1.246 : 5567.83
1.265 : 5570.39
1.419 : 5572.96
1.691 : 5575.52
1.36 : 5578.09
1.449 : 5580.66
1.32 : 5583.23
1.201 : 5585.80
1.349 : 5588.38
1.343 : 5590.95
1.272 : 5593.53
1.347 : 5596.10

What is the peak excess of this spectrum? -1.21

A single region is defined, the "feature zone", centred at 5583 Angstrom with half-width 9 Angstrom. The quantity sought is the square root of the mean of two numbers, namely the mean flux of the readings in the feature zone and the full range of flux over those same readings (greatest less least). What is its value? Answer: 0.97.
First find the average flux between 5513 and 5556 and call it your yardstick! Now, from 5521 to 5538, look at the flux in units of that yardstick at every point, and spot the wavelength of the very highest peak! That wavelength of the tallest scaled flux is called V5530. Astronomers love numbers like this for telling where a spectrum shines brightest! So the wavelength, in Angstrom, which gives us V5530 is 5534.59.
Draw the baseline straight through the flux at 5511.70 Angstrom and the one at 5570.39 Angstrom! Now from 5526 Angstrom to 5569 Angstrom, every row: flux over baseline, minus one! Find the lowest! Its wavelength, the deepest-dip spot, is 5560.14 Angstrom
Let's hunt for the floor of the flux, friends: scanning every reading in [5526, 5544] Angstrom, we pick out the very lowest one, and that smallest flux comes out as 1.141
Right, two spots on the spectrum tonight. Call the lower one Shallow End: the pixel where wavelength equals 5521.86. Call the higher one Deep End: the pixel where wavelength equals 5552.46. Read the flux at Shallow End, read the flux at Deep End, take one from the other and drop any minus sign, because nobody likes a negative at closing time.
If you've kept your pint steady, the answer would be 0.30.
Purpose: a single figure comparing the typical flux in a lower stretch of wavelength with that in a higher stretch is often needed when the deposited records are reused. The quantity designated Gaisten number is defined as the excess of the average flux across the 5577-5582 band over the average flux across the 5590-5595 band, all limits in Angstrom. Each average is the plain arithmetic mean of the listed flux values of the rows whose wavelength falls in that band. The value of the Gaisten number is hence 0.10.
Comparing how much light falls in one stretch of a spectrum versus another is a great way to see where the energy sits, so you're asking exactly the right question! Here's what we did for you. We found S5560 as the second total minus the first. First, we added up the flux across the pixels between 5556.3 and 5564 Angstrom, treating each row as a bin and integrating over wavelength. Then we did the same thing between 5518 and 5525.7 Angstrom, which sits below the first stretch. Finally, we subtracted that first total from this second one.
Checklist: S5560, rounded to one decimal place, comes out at 1.8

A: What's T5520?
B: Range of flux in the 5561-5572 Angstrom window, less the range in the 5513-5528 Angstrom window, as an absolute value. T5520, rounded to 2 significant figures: 0.22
